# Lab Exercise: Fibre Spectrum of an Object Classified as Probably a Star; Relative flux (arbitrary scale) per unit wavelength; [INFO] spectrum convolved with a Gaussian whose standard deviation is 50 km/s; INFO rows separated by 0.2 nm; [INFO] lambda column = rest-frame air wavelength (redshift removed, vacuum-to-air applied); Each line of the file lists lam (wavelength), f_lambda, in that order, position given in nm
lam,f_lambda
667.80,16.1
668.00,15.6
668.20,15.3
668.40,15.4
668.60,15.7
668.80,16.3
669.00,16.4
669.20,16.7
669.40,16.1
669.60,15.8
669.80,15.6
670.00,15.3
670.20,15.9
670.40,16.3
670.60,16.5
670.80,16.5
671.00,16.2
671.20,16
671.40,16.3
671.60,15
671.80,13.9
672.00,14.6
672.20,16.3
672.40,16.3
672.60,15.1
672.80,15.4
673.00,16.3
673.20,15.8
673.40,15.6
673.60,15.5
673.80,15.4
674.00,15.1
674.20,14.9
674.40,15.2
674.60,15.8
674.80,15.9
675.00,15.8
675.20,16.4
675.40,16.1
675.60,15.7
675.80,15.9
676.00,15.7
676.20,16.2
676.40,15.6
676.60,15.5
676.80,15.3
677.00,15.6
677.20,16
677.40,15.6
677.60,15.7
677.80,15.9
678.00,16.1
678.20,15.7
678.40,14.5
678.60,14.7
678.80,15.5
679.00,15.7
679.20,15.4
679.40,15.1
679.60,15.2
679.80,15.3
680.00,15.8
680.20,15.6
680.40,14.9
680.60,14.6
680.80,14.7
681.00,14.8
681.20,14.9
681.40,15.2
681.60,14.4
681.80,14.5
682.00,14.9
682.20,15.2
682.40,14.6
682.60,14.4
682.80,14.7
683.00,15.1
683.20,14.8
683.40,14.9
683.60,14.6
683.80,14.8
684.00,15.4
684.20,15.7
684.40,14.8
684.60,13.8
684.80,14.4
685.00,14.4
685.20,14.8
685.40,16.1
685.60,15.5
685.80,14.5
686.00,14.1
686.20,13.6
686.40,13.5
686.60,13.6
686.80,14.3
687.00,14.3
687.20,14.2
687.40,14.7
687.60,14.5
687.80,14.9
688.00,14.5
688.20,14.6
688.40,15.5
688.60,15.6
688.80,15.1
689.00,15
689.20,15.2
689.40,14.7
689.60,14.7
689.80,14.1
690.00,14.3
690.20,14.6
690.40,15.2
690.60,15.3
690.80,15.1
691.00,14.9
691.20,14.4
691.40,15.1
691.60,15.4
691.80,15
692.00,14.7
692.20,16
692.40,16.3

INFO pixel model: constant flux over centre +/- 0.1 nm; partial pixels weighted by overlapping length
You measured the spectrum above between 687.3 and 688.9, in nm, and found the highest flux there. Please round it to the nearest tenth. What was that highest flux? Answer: 15.6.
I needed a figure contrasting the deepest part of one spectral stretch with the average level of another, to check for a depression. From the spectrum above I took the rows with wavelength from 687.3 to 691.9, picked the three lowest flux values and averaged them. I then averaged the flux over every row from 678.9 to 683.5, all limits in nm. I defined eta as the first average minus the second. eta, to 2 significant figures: -0.72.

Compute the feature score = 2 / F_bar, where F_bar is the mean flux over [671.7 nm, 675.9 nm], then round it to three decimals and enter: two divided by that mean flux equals 0.128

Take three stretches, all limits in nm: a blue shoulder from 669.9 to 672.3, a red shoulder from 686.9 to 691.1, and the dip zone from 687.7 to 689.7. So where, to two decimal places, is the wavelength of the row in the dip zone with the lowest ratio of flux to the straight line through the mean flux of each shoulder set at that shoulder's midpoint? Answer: 688.00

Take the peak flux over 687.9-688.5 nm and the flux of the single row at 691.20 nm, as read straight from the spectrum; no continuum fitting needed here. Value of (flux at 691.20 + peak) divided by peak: 1.93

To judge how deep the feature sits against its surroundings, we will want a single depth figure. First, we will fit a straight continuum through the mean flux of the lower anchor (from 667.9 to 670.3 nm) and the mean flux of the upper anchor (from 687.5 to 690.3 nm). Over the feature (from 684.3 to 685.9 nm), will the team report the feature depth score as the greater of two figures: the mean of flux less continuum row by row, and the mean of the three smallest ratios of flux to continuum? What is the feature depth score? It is 0.95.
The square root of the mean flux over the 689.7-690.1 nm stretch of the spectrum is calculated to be 3.77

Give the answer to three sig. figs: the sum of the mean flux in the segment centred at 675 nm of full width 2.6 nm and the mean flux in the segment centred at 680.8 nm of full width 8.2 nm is 30.8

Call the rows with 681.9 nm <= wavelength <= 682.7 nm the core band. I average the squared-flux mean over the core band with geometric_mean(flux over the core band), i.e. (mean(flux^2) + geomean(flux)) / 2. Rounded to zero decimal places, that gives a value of 117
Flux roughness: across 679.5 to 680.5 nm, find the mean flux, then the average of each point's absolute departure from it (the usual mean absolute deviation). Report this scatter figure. 0.272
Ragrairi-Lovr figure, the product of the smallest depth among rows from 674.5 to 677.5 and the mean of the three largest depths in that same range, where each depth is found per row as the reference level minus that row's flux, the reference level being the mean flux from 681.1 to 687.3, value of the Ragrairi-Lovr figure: 1.4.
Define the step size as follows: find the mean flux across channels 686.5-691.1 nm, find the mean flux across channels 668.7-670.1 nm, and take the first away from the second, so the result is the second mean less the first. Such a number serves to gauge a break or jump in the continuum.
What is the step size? 1.3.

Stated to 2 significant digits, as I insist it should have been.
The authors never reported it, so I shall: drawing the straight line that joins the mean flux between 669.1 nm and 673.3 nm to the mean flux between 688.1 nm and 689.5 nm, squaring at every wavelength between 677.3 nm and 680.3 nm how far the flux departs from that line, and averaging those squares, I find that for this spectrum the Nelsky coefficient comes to 0.18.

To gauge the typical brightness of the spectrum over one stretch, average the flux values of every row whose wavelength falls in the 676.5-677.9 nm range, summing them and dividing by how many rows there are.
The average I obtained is 15.7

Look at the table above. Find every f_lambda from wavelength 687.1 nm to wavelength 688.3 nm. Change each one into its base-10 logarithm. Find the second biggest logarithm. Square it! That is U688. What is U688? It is 1.36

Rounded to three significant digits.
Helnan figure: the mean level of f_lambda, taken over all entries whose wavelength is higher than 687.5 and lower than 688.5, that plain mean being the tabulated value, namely 14.8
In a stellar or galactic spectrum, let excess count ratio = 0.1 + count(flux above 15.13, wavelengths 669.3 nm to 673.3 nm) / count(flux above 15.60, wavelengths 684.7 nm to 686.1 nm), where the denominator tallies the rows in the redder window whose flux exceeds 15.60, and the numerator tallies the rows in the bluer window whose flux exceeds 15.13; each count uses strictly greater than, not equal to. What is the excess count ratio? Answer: 16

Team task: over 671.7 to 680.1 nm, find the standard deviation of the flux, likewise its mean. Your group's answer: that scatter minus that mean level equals -15.0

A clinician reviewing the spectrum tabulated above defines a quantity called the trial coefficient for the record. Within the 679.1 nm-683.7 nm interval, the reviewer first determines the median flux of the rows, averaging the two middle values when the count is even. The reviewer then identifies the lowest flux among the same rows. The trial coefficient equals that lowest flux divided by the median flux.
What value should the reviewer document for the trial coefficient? 0.97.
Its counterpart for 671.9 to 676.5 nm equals 0.93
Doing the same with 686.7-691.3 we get 0.96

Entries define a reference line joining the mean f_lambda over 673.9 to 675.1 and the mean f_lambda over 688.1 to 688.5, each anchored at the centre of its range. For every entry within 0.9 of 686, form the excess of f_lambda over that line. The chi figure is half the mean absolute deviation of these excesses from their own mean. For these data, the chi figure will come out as 0.34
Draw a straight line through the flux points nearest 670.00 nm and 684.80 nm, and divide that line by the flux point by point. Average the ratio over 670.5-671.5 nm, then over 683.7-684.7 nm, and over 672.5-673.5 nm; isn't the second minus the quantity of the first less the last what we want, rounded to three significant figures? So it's 1.00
